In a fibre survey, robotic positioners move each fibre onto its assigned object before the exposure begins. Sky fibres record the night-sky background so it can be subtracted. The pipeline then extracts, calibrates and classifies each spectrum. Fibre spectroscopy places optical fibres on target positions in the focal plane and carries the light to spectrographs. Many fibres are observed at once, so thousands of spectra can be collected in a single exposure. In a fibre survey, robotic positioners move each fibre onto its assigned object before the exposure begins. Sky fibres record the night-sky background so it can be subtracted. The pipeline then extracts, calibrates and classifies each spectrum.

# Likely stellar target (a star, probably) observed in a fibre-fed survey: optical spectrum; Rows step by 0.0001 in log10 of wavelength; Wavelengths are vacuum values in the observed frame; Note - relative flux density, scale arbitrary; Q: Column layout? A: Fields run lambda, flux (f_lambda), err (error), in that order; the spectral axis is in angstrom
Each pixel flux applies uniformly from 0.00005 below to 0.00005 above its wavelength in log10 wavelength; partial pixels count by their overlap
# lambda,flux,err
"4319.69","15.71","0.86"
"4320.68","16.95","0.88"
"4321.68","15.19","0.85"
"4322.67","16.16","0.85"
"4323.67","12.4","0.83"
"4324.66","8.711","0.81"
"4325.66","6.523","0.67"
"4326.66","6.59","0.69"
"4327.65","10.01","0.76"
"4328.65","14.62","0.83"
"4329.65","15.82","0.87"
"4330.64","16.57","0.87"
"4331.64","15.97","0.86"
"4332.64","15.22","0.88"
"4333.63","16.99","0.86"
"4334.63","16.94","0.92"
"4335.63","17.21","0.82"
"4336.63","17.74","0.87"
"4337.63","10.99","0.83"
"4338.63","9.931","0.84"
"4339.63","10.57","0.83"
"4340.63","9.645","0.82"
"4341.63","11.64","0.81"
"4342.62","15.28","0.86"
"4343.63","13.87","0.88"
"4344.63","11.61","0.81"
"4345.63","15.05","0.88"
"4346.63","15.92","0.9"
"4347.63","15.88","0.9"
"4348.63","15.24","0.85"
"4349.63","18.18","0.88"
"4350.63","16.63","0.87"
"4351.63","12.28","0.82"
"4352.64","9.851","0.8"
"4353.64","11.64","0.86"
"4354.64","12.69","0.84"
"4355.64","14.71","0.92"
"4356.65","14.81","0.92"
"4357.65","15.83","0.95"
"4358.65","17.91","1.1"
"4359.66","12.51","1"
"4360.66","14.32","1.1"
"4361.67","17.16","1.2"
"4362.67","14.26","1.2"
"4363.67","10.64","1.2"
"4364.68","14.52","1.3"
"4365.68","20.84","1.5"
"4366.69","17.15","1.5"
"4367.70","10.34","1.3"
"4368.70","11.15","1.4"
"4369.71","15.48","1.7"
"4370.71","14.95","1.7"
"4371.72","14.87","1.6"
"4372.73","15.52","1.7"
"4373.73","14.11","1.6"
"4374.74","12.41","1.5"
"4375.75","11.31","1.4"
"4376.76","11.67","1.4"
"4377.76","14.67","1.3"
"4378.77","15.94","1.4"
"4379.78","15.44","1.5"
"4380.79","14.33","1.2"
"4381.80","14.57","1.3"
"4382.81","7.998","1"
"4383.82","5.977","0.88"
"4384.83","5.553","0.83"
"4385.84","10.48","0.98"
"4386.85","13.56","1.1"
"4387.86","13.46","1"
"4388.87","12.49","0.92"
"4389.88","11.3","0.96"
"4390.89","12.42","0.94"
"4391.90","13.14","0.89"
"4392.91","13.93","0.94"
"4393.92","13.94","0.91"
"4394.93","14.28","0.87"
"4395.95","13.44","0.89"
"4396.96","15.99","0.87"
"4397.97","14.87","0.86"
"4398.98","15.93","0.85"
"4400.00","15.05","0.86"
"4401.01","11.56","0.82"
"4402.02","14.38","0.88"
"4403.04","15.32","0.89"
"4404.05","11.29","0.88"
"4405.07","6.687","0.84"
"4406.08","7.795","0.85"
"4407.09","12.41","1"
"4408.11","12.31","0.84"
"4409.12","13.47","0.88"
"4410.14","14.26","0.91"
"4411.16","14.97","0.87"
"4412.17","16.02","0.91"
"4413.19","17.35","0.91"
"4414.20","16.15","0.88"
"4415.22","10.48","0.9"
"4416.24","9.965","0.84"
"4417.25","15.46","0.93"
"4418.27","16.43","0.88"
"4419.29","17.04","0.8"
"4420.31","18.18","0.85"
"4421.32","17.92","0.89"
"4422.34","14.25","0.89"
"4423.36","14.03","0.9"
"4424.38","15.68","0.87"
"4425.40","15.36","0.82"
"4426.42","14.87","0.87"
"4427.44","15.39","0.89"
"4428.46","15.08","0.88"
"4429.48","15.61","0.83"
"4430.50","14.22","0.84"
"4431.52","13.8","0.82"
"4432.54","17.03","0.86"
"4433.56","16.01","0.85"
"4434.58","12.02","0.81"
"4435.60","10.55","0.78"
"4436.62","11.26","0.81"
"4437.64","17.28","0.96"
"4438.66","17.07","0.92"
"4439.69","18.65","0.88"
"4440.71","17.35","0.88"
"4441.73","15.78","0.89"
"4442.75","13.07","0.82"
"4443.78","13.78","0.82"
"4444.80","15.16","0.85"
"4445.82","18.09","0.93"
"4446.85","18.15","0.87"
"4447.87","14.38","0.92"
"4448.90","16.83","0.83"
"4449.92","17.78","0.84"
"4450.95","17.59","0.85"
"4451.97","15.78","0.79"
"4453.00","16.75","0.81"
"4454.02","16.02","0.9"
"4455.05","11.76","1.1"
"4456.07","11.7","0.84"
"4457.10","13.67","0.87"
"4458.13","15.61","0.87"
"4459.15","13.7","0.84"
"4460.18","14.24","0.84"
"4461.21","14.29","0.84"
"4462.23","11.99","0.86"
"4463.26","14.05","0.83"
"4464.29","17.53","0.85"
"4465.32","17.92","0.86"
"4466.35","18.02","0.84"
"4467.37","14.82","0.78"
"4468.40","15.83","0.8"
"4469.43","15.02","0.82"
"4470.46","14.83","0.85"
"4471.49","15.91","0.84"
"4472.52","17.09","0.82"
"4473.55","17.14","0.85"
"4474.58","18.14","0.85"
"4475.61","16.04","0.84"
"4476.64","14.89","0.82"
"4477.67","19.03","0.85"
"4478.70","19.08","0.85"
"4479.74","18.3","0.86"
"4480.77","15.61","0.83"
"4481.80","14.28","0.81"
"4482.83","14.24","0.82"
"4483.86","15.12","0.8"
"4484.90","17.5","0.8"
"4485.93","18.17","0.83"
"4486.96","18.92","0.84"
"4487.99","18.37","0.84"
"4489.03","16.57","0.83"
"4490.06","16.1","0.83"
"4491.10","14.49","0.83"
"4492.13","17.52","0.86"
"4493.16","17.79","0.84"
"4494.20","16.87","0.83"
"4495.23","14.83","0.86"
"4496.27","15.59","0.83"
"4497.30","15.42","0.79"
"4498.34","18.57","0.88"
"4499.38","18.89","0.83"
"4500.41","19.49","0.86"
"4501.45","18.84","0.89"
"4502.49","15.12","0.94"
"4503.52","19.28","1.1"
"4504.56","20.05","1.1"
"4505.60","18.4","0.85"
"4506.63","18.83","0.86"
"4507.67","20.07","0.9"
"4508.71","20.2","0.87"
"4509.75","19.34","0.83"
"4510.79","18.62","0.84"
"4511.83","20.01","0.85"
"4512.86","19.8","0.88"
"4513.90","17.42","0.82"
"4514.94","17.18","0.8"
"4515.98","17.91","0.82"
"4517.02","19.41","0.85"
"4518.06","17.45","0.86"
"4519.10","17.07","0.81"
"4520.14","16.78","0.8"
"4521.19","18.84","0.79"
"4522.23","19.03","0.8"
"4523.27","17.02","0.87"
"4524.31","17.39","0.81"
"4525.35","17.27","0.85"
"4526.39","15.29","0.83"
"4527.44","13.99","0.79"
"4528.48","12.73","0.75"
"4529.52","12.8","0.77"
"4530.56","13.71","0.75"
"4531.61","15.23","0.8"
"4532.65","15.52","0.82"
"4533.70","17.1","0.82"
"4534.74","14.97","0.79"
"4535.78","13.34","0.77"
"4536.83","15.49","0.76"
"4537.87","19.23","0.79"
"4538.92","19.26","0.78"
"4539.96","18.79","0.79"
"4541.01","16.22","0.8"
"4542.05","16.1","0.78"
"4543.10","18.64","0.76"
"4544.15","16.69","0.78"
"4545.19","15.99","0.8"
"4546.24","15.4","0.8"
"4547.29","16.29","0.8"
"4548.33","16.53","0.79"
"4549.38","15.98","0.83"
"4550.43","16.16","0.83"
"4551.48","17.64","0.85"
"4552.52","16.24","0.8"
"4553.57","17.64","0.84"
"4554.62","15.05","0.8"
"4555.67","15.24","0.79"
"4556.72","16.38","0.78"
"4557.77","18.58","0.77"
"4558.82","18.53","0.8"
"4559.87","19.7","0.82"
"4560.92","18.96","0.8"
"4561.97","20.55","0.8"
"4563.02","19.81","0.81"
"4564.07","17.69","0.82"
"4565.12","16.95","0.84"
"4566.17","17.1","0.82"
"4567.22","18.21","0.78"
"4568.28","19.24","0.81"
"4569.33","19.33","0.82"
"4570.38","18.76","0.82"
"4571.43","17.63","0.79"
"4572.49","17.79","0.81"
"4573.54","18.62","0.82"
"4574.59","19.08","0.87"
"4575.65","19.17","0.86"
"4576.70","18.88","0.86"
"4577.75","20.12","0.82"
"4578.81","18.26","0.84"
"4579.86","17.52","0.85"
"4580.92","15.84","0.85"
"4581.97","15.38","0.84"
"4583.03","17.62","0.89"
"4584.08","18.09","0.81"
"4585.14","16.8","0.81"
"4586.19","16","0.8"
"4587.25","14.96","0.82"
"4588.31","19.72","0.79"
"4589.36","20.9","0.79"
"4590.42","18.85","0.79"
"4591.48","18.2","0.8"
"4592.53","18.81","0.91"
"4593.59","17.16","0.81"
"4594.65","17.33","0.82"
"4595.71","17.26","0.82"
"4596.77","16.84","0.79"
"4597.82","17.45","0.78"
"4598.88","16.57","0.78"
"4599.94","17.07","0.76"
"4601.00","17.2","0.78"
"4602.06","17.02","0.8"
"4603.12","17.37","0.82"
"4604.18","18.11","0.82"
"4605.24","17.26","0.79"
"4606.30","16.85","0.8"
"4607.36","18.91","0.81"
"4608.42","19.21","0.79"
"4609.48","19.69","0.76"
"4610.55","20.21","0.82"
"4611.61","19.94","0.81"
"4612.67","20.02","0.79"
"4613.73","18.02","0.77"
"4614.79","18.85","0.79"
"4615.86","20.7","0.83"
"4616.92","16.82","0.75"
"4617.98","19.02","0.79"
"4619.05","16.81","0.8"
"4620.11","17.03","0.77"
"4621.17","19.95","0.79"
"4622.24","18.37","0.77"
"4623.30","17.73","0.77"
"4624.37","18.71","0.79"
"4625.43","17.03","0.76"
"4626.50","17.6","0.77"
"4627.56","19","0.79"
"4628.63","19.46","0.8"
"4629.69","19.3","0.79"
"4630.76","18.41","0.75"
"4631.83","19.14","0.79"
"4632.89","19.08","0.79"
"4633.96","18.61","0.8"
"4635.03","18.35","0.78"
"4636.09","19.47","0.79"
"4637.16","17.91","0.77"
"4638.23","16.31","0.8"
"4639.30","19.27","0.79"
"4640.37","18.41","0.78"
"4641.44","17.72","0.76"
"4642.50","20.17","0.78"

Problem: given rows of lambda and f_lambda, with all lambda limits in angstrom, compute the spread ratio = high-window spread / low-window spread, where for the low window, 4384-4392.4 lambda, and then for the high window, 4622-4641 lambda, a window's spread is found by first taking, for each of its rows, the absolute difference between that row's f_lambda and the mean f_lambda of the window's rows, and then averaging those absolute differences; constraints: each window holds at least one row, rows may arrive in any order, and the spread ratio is 0.36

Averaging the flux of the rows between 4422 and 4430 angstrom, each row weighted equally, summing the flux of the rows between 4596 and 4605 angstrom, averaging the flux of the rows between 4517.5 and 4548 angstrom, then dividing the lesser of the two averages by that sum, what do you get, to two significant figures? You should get 0.11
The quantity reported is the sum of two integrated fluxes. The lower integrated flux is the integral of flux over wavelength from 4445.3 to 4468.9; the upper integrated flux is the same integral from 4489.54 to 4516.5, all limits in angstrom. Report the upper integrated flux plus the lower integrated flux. 850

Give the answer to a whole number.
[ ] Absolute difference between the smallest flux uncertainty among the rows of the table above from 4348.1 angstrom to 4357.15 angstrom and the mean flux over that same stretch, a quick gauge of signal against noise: 13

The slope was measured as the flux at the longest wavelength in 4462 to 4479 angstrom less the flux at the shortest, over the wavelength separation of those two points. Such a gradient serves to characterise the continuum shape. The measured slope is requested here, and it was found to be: 0.43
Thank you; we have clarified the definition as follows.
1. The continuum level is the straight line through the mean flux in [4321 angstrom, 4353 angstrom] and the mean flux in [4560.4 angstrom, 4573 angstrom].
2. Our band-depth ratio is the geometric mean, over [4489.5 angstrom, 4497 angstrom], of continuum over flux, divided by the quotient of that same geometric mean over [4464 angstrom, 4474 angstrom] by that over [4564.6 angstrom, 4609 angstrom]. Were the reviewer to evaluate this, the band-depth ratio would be 1.11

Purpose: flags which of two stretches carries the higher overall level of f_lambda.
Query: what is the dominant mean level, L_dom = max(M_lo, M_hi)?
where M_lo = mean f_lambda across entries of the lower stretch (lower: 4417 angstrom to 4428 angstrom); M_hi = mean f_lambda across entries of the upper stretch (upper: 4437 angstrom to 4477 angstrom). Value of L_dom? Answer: 15.9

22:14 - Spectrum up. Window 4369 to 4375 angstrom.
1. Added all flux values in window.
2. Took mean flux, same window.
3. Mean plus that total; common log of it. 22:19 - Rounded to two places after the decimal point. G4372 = 2.01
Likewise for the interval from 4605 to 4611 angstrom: 2.12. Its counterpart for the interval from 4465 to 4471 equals 2.05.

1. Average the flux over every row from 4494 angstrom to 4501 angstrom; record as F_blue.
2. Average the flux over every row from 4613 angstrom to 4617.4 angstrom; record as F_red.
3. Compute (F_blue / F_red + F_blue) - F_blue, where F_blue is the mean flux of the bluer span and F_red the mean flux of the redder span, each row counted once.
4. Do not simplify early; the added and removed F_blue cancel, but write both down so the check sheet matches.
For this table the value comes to 0.92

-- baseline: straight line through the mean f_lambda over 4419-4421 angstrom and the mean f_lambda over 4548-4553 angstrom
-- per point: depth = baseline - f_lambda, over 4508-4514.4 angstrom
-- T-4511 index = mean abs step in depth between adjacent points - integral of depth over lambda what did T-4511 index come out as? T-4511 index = 16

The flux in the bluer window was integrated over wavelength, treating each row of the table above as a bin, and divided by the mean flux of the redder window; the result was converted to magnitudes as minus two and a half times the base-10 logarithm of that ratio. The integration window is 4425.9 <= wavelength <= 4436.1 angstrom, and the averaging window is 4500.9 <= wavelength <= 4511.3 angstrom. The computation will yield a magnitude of -2.23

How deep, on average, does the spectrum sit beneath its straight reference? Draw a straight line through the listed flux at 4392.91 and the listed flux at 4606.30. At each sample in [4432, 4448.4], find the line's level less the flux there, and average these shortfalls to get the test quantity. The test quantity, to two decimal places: -0.77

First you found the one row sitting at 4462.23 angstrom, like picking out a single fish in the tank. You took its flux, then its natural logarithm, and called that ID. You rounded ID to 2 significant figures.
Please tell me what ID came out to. 2.5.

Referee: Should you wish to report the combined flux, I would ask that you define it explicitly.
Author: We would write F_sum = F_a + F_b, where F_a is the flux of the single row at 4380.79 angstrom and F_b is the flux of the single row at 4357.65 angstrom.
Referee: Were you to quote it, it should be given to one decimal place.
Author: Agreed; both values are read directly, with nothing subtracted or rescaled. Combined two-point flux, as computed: 30.2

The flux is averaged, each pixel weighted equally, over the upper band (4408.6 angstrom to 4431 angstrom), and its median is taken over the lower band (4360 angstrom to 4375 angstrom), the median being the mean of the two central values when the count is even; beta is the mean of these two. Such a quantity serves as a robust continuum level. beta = 14.8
